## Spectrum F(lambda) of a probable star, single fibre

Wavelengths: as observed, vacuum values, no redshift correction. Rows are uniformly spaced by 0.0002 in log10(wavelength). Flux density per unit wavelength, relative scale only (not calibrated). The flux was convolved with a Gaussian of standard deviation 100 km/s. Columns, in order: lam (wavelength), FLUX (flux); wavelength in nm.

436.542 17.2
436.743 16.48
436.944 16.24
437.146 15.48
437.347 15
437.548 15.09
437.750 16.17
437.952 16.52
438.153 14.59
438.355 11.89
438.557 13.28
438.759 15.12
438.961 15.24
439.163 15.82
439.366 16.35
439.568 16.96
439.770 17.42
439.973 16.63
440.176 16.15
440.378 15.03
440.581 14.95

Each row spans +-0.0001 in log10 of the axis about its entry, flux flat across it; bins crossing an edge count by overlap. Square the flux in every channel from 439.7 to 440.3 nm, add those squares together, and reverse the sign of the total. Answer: -841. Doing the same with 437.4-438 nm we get -762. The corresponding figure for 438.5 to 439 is -637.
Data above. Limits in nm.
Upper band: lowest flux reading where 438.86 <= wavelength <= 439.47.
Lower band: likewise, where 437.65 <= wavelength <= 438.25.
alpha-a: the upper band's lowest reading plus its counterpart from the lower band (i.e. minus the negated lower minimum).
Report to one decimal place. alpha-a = 29.8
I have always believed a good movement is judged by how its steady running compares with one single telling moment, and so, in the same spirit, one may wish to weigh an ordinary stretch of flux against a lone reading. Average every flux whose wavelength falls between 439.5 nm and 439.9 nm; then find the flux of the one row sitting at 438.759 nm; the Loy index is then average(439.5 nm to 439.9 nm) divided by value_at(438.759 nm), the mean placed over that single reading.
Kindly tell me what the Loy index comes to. 1.14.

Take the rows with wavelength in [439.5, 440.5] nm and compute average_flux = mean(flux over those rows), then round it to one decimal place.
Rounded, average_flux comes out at 16.4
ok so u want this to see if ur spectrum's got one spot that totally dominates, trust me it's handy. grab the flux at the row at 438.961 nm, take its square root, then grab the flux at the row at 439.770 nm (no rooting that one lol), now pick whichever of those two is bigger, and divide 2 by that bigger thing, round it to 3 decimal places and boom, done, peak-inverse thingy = 0.115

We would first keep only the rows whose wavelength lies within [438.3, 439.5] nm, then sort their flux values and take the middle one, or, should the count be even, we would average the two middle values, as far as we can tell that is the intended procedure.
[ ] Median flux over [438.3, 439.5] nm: 15.2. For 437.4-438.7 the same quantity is 14.8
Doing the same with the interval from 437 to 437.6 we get 15.1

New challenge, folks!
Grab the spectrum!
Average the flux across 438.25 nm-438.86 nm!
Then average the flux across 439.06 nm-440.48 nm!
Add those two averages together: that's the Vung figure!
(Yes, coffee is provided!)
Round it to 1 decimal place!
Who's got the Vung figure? 29.8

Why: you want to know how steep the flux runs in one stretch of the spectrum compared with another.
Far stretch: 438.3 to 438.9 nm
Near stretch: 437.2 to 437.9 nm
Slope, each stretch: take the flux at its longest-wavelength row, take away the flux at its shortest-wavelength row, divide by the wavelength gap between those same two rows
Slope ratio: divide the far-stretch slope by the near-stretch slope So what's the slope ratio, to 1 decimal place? 2.8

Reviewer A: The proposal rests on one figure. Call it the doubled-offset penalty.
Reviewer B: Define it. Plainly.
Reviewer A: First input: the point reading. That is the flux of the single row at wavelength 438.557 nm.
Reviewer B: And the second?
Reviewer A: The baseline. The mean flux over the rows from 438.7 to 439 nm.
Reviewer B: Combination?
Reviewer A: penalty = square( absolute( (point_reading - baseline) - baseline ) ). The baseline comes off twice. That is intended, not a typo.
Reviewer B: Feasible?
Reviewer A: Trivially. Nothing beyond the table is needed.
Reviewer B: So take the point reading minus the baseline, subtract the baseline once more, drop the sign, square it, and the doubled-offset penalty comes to 292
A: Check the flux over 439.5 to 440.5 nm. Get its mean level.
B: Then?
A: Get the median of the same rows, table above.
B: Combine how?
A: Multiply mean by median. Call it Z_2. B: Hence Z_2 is 273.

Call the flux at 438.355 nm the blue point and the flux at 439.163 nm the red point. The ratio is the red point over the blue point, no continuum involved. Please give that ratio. 1.33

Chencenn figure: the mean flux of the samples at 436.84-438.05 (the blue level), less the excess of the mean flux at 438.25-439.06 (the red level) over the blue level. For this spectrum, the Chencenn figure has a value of 17.6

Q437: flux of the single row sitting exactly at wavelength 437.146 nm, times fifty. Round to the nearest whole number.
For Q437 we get 774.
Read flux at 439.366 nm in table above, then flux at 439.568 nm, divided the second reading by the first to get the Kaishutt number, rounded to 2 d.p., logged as 1.04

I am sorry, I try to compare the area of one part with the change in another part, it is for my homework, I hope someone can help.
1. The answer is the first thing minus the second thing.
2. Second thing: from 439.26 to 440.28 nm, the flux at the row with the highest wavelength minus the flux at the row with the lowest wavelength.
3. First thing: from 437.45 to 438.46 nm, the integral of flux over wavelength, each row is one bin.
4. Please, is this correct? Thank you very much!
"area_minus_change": 15.2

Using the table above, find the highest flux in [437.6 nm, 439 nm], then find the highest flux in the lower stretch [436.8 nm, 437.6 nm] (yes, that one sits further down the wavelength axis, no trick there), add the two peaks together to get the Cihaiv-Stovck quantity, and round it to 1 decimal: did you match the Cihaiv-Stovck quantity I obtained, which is 32.8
